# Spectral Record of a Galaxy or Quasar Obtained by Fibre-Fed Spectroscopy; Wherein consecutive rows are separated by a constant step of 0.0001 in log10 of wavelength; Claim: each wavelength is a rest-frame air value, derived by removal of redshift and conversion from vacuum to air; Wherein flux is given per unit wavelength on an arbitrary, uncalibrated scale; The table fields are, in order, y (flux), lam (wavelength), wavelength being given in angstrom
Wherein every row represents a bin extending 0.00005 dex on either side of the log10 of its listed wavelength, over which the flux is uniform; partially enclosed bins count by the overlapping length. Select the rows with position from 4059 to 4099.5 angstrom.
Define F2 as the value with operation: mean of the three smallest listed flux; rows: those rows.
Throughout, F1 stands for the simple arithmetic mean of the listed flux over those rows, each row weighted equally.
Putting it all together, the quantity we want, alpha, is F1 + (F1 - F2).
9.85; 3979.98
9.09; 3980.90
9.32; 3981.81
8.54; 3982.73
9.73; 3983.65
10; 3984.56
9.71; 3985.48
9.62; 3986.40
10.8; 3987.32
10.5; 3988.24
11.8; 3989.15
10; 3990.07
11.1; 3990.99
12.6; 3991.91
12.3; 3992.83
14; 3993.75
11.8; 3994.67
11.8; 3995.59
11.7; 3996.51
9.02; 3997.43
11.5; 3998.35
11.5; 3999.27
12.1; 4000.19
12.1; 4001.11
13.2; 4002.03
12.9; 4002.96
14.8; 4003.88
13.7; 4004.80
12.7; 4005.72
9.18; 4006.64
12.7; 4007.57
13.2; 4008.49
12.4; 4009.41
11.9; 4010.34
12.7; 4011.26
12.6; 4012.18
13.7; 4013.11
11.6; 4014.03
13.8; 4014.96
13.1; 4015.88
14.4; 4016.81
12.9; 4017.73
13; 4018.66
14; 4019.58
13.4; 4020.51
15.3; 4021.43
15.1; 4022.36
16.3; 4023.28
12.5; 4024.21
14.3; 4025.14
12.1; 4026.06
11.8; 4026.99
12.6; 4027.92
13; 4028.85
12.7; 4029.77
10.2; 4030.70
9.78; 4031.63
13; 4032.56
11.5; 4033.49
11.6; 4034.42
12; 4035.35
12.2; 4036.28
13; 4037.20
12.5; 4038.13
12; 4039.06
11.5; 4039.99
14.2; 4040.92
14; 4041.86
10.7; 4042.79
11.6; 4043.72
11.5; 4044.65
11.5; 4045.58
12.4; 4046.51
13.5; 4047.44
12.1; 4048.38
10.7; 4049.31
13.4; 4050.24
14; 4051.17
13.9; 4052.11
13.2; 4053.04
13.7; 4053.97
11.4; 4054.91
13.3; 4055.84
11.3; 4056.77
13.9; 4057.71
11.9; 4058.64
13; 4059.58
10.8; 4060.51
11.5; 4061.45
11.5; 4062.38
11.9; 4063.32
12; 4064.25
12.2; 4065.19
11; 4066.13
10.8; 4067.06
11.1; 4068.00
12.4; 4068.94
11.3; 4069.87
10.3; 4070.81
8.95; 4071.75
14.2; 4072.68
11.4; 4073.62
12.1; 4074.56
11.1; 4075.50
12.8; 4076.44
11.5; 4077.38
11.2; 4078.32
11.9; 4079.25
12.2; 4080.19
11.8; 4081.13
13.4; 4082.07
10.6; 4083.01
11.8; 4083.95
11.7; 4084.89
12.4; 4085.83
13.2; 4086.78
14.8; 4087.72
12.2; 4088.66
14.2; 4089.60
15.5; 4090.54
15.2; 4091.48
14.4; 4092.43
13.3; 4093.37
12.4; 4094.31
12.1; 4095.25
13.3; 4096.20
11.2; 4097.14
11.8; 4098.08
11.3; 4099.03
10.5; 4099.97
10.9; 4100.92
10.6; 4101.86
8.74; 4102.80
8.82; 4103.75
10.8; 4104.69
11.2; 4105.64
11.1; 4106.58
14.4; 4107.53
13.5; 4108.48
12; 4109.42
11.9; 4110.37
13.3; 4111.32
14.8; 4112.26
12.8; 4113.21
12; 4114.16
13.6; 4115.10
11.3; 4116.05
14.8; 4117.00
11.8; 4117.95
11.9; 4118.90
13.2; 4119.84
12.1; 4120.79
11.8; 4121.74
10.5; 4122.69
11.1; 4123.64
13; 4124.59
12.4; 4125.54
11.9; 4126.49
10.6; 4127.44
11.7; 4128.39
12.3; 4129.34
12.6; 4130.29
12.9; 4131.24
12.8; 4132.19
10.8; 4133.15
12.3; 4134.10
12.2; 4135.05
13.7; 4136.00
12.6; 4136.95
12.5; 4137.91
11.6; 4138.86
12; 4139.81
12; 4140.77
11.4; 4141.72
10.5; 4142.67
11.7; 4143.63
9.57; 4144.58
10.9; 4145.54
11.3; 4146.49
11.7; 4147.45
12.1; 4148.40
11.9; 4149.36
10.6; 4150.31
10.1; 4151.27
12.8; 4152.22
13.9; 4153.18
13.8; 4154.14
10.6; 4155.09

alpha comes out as 14.41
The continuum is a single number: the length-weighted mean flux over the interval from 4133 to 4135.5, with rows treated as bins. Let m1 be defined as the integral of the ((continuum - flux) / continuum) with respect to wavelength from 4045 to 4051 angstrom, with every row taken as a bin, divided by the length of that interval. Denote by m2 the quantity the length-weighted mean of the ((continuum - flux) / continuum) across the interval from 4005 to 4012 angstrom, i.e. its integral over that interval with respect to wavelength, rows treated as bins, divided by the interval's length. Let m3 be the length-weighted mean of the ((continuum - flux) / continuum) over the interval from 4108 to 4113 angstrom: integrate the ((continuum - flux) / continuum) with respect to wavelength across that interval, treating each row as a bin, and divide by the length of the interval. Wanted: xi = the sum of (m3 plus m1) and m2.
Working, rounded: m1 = -0.04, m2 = -0.024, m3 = -0.10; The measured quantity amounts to -0.159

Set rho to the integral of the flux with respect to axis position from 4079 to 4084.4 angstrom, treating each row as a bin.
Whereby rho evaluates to 65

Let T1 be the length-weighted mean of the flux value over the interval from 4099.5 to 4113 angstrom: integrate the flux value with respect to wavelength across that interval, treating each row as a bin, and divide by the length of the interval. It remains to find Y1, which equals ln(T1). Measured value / 2.45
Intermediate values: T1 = 11.6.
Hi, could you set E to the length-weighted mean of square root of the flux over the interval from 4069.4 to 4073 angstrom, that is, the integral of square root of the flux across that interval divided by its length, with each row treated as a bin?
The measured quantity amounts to 3.32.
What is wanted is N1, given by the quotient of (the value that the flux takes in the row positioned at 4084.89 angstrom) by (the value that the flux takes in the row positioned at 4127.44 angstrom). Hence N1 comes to 1.10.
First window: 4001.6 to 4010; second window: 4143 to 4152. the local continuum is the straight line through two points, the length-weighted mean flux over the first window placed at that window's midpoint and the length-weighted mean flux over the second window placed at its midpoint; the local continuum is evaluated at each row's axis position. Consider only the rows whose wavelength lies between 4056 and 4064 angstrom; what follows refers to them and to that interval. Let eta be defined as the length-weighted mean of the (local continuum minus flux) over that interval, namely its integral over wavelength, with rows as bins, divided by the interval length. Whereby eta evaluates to 0.1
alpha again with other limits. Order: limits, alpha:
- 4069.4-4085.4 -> 13.37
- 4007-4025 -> 14.83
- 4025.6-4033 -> 13.20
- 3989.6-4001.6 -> 13.27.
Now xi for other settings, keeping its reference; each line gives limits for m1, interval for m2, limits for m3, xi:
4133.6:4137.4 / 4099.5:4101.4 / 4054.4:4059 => -0.004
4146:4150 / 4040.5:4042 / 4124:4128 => -0.170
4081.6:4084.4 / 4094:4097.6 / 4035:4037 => -0.058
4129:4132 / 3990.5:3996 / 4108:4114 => -0.182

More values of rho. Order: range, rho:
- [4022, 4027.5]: 75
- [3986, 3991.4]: 57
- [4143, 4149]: 67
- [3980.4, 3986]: 53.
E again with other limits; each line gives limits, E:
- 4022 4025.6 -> 3.81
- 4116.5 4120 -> 3.59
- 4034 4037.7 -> 3.50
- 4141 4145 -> 3.30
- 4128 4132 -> 3.53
